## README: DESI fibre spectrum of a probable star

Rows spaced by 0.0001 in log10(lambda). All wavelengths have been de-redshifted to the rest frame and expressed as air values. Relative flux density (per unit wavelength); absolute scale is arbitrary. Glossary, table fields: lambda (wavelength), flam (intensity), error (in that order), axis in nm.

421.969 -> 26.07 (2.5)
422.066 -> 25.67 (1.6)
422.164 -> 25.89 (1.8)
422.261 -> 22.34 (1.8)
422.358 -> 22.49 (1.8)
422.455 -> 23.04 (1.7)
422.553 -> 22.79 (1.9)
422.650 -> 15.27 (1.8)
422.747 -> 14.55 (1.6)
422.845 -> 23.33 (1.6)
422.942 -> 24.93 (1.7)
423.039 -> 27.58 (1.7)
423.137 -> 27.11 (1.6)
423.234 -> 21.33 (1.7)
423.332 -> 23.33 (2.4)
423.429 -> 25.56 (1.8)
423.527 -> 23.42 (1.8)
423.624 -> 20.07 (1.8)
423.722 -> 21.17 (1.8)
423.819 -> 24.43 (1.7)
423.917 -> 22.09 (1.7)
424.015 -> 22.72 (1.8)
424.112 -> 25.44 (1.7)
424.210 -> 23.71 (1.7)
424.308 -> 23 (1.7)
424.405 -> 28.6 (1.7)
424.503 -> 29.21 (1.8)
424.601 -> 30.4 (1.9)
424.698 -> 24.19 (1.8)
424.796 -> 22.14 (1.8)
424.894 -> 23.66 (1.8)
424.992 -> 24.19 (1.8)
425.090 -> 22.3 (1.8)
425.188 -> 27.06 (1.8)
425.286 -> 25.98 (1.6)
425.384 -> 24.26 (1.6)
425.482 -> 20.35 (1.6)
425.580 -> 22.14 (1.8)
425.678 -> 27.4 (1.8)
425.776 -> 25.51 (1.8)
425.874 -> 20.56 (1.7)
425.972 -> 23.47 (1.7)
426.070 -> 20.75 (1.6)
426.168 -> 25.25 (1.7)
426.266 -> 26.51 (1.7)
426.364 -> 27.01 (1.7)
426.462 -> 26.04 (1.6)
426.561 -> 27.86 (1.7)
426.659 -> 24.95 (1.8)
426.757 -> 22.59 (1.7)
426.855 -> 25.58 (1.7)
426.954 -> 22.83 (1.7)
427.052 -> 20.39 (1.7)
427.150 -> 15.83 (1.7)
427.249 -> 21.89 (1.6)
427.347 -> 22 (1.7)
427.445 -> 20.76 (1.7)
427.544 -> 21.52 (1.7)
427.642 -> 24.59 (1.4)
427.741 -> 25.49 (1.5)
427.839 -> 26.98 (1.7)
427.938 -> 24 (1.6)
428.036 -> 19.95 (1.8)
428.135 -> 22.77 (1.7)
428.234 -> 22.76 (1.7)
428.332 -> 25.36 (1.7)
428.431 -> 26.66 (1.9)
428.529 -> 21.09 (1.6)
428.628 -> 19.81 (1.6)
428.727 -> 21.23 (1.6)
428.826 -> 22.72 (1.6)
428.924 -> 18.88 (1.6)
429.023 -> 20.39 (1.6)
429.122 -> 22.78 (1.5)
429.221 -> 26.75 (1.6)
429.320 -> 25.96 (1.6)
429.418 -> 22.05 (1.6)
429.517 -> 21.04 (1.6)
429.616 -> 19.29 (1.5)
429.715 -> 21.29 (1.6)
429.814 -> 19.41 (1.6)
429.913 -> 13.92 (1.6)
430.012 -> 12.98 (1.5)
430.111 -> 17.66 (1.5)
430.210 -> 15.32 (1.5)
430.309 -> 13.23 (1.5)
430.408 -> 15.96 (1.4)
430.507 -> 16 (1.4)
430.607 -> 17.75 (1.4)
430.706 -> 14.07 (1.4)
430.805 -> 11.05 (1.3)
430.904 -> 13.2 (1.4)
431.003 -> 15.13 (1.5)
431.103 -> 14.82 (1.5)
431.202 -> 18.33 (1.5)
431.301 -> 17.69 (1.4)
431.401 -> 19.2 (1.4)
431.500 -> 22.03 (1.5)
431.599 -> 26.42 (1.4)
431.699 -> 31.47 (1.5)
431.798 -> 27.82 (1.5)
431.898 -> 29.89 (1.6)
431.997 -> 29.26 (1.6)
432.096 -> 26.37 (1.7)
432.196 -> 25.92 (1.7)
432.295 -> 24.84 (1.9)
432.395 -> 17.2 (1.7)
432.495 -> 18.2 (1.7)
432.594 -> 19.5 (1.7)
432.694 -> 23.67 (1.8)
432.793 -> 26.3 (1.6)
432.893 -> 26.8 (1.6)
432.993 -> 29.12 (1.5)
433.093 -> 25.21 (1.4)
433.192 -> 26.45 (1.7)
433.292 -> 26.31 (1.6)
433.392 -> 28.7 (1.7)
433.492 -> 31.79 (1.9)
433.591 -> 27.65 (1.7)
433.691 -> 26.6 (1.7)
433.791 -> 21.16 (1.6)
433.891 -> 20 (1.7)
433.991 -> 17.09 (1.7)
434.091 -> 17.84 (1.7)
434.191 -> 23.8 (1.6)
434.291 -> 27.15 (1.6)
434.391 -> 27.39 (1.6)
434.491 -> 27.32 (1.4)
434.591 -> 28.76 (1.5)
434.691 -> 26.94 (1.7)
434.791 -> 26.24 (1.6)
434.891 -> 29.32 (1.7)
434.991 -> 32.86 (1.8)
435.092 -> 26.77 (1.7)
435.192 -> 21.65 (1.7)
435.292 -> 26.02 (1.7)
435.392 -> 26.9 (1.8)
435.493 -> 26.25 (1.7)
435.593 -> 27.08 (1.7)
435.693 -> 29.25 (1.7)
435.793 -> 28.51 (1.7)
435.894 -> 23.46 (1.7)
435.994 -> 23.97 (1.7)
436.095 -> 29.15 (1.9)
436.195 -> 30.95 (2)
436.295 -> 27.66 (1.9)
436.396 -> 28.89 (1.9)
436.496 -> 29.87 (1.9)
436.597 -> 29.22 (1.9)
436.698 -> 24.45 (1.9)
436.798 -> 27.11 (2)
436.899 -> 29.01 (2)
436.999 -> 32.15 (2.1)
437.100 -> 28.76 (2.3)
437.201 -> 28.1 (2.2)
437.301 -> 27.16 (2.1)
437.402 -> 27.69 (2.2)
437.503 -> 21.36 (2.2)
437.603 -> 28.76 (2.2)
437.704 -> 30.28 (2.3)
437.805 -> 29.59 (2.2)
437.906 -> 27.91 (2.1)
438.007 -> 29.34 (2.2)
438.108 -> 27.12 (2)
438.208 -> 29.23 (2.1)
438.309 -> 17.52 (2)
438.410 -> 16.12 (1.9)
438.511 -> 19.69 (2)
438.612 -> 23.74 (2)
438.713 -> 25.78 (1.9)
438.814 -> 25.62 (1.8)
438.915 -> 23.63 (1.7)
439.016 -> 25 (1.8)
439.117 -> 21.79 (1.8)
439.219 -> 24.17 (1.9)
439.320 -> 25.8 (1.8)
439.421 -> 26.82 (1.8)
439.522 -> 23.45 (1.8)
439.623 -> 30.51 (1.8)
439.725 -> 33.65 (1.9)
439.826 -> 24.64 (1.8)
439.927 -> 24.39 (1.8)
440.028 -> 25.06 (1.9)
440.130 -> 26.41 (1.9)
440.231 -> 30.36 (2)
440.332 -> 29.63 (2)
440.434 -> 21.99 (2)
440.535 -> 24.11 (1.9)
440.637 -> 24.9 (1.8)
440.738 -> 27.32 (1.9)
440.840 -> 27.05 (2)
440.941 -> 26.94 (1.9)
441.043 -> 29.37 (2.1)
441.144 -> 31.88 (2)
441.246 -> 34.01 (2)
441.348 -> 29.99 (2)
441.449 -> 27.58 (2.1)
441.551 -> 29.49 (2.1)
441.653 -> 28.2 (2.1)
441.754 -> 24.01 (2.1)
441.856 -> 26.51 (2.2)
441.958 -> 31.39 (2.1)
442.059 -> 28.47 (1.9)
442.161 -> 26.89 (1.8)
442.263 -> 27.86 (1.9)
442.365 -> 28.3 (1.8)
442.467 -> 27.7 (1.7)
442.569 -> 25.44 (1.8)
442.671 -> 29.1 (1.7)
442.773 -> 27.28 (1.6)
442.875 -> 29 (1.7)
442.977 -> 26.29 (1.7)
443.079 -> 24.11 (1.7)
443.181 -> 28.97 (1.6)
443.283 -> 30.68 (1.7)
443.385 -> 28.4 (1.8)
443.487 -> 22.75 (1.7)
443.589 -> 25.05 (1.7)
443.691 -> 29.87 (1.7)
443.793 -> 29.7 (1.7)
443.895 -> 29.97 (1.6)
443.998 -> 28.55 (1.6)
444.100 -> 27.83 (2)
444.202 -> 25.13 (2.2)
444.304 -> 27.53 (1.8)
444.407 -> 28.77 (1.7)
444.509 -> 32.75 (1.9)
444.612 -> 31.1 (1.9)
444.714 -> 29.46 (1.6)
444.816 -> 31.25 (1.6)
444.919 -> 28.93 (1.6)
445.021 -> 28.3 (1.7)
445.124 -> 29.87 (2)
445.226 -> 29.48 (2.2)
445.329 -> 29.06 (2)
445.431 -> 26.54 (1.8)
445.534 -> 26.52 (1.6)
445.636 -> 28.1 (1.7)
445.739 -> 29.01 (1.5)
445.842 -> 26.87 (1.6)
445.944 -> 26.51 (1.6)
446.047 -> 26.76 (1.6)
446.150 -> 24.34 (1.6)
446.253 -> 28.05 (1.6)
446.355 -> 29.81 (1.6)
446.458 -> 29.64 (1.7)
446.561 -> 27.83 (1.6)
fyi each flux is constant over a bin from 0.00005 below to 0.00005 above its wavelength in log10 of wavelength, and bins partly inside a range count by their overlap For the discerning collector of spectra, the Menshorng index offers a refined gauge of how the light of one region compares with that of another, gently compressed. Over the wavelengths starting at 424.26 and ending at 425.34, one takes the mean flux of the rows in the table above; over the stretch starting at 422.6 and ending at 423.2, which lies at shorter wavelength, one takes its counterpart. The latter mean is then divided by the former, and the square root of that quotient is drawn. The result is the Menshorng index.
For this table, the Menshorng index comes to 0.931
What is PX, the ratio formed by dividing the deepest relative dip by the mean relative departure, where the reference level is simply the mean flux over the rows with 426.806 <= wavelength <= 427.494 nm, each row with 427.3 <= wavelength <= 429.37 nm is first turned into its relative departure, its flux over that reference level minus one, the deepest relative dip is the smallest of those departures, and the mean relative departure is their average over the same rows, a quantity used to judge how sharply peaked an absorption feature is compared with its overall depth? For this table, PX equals -1.5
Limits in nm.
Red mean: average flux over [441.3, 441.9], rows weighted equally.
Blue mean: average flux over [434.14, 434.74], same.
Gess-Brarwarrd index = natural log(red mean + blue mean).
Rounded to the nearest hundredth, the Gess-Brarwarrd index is 4.00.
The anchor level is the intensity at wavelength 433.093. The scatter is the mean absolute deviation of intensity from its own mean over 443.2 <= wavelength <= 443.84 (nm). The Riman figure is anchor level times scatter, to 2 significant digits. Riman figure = 65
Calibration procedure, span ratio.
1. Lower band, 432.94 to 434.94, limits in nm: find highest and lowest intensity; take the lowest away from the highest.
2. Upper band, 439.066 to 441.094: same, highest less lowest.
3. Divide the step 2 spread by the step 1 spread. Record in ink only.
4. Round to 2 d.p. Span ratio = 0.81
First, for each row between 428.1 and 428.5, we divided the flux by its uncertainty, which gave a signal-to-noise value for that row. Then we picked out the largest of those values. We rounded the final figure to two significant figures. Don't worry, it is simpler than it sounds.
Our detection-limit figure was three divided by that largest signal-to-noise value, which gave 0.20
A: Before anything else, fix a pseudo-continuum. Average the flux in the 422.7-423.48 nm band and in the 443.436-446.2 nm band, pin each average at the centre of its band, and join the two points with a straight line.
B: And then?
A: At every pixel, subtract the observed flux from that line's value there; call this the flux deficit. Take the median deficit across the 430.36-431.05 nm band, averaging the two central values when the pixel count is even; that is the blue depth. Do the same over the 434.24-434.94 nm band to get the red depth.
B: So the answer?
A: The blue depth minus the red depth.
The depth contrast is 11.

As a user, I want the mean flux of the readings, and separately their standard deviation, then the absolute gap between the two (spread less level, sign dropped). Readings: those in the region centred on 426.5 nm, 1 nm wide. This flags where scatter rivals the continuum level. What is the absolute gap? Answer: 23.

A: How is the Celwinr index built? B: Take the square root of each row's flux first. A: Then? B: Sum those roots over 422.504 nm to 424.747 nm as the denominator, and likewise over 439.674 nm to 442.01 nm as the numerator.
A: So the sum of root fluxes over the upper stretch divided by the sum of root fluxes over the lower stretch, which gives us 1.085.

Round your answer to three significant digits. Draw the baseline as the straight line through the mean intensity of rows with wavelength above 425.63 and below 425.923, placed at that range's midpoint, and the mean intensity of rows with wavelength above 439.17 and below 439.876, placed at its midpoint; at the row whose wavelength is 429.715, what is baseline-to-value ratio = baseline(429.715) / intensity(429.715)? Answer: 1.18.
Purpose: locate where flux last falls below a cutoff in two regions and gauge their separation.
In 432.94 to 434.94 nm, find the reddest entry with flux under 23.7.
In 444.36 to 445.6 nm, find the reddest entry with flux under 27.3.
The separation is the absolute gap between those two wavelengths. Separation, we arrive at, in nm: 11.44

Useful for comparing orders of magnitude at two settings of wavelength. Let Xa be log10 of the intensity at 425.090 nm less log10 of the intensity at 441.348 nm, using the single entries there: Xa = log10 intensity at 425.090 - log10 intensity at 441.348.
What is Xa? -0.13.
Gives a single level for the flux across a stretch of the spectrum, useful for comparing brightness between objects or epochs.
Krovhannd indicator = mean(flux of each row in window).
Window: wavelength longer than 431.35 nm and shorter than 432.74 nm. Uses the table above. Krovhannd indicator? 24.4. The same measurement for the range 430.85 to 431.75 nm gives 19.8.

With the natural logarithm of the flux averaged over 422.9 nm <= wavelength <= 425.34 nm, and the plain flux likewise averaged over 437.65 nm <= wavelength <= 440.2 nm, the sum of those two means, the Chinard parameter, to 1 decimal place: 28.7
